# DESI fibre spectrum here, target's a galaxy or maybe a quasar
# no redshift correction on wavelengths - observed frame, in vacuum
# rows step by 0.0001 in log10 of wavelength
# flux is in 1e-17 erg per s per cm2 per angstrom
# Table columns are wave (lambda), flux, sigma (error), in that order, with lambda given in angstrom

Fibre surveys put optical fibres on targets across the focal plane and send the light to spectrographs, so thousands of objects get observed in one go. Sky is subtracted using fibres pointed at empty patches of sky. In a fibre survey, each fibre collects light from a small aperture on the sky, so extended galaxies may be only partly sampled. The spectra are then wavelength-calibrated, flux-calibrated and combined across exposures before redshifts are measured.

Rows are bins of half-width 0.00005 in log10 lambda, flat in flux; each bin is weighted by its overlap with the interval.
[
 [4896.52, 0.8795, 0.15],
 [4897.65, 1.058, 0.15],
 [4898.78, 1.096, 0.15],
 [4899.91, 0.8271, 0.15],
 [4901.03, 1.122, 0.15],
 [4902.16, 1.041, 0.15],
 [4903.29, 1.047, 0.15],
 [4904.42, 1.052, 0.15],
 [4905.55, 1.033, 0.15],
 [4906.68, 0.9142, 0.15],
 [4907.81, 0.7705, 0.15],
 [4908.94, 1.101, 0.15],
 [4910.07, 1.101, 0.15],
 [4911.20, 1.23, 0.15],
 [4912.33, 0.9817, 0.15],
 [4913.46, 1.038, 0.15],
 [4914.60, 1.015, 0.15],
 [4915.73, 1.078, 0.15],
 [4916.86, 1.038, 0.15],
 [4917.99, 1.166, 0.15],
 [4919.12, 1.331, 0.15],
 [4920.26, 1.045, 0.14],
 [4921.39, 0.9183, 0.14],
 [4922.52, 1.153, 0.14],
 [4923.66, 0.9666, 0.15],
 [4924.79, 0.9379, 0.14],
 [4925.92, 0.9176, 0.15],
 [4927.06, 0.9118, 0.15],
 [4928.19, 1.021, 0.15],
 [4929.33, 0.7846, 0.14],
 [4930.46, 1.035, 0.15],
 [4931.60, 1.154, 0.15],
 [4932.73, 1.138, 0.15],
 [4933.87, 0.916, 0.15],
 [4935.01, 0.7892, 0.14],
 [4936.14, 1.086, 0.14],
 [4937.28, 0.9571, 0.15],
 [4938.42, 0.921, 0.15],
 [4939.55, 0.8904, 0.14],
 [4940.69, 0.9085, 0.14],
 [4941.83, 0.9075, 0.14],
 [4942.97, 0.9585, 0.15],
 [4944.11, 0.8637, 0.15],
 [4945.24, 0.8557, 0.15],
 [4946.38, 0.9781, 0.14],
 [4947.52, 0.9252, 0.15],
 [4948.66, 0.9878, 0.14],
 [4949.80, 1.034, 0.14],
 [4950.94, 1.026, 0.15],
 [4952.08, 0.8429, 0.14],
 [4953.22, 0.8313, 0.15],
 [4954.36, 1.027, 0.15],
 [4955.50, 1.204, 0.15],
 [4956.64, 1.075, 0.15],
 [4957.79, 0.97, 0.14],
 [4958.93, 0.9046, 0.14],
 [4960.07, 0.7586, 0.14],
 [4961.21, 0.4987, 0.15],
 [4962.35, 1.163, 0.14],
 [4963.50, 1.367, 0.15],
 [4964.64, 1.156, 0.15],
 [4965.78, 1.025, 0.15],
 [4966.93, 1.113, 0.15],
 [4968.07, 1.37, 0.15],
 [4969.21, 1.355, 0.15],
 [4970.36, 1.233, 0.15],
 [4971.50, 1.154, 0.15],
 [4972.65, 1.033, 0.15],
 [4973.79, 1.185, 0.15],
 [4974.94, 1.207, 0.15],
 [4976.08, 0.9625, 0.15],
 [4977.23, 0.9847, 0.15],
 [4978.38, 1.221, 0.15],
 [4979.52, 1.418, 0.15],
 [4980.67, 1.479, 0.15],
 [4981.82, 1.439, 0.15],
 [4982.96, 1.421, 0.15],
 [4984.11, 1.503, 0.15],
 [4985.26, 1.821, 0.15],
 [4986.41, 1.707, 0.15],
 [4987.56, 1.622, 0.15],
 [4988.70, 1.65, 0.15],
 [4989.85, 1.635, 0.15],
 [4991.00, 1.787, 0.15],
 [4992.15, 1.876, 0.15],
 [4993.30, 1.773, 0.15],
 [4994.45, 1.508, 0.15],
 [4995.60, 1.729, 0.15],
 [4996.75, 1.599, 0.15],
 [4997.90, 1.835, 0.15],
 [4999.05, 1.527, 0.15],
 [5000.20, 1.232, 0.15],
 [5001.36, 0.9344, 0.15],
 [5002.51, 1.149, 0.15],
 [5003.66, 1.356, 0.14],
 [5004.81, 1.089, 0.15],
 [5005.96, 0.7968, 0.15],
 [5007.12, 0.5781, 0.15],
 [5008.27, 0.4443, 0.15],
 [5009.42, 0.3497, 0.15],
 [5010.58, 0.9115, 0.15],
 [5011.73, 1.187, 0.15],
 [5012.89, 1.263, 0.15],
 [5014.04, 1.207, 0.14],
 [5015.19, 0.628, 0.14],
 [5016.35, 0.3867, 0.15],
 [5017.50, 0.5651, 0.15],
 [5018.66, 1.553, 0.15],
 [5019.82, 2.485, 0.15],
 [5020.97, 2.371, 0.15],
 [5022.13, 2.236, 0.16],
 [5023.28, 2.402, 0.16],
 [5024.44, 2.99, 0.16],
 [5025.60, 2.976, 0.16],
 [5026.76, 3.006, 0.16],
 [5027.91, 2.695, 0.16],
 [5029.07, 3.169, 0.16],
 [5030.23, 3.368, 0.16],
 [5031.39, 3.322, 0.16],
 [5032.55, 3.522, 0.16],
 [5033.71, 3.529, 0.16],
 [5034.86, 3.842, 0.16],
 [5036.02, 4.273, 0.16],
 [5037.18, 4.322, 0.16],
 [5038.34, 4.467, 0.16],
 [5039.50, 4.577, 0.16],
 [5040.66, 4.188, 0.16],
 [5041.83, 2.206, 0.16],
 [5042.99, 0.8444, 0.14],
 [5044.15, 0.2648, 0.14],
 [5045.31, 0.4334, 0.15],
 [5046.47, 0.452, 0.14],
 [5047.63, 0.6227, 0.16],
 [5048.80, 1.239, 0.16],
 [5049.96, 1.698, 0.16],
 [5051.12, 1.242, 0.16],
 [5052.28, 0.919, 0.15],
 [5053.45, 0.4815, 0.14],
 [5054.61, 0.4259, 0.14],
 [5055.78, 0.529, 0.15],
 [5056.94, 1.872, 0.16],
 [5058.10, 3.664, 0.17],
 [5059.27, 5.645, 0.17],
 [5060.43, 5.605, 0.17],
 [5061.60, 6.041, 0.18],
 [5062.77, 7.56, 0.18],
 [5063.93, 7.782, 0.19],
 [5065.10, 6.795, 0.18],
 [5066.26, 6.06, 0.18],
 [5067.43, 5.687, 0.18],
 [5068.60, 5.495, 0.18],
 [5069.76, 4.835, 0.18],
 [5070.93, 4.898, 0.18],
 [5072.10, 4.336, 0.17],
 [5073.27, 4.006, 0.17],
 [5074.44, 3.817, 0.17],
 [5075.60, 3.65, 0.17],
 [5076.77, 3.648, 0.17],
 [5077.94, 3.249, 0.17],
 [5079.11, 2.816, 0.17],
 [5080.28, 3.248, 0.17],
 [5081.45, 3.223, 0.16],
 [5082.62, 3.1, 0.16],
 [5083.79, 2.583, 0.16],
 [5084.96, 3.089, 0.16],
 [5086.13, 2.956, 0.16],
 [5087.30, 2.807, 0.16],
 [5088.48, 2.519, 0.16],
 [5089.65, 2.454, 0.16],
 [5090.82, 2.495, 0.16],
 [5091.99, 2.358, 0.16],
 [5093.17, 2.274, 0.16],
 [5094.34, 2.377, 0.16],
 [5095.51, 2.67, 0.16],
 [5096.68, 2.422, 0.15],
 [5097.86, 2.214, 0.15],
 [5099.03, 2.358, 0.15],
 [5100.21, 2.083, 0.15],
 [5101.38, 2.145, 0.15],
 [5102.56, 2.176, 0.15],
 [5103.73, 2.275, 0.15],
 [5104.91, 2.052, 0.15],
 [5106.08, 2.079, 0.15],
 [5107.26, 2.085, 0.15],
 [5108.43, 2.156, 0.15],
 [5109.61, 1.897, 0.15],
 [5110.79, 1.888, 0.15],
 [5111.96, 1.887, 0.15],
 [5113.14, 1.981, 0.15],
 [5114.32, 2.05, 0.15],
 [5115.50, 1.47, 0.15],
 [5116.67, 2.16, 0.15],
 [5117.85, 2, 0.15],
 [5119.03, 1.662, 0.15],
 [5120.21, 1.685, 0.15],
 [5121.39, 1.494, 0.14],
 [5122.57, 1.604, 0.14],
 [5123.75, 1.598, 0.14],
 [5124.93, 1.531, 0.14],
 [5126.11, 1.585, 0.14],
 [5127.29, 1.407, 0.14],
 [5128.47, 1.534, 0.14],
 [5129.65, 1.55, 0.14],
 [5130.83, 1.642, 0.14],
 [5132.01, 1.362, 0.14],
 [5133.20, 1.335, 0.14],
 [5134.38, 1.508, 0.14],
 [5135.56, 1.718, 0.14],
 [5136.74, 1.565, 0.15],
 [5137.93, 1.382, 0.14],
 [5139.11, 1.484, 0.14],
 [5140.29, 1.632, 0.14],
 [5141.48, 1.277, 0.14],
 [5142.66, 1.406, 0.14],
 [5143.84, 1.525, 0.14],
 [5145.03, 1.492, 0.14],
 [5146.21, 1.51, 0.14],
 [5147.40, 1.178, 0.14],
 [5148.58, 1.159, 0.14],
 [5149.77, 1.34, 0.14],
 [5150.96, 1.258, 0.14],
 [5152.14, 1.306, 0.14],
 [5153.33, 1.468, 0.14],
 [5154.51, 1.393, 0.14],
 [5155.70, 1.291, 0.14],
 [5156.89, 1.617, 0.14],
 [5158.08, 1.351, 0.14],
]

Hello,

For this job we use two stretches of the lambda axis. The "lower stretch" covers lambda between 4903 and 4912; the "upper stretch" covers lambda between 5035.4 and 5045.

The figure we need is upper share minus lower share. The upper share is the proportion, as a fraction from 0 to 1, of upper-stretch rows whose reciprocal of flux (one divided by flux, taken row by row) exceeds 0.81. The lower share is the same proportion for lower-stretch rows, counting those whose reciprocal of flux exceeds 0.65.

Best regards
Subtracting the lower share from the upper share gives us -0.75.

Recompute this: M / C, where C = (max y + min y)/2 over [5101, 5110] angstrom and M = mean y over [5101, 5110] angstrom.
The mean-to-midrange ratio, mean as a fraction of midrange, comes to 1.01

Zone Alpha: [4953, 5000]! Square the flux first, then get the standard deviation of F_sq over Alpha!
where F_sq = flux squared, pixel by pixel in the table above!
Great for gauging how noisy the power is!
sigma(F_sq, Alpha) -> 1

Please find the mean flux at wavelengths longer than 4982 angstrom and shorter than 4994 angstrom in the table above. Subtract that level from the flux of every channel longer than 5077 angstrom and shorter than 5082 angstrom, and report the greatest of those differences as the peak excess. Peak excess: 1.6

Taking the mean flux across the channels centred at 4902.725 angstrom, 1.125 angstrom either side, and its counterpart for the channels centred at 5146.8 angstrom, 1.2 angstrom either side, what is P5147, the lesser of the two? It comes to 1.0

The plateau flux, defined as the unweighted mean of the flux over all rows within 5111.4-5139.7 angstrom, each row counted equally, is 1.6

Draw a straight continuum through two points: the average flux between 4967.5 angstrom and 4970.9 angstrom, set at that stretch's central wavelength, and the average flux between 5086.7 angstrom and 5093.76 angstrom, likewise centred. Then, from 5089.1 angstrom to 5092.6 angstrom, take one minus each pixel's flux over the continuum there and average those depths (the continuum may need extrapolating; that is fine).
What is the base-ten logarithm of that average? -1.7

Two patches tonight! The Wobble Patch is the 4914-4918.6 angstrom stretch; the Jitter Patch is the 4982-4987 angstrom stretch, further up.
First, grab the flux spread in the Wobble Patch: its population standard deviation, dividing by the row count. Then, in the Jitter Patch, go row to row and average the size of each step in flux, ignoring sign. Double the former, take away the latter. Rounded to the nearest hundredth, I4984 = -0.06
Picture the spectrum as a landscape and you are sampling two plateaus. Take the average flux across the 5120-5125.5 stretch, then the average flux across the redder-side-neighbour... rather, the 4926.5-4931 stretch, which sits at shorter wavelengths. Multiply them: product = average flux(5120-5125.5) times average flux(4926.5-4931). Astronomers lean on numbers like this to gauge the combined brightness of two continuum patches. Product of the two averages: 1.5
